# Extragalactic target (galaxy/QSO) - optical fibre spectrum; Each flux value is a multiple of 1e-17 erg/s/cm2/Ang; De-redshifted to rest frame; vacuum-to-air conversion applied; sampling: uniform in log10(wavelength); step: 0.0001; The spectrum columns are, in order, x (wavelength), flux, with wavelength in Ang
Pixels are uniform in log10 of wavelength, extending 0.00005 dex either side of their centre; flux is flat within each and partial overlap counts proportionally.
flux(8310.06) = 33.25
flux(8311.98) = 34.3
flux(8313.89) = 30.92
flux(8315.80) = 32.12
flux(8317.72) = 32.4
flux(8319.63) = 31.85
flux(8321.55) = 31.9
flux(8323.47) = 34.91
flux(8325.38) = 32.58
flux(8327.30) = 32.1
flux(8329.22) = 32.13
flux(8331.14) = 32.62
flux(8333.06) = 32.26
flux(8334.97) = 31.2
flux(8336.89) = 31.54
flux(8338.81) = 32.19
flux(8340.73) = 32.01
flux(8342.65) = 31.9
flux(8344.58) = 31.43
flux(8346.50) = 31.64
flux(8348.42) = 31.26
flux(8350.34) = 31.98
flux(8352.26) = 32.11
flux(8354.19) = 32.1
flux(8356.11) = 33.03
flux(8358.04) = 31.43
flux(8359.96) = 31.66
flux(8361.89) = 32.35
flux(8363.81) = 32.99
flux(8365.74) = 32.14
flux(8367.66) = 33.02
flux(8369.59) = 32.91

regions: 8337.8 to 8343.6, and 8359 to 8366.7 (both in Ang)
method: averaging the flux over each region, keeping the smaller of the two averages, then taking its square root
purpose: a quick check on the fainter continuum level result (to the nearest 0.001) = 5.660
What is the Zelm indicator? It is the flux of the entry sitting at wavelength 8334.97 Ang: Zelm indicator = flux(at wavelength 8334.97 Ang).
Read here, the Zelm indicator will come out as 31.2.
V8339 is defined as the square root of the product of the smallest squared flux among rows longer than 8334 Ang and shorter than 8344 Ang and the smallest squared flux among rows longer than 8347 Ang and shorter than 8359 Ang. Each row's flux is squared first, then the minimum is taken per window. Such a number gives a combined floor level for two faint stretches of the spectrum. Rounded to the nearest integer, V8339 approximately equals 975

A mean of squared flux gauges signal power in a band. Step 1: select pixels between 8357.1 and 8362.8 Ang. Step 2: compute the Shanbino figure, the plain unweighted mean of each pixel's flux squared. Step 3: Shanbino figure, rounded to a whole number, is 1012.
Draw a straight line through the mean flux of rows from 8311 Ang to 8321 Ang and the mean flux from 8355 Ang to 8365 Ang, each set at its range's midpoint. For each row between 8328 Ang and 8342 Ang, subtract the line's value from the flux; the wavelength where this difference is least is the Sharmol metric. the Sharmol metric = 8334.97 Ang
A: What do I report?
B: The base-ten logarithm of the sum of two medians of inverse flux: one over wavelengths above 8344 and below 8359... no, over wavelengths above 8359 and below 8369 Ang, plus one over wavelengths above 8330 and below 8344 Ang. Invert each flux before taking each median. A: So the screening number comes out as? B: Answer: -1.207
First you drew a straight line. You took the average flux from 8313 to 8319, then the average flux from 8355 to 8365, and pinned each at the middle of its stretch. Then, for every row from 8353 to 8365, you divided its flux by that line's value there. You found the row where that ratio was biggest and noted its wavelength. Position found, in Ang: 8356.11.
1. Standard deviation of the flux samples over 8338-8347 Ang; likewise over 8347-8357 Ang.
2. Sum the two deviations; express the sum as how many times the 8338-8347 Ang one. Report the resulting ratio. 3.09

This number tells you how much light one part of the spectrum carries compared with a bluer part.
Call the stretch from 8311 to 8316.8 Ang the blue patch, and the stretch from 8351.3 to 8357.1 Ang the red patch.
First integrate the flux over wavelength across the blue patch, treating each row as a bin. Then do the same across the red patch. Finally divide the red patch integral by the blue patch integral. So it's 1.00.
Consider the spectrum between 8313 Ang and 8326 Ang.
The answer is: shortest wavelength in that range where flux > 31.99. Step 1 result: 8315.80 Ang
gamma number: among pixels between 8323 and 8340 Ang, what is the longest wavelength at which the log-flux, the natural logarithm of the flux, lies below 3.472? 8338.81 Ang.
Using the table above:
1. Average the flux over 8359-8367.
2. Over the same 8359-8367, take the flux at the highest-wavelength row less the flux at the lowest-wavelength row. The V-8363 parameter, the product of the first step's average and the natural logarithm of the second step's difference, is -24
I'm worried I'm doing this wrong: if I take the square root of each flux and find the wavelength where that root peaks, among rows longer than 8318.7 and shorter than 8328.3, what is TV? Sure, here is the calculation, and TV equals 8323.47 Ang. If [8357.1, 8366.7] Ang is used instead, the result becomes 8363.81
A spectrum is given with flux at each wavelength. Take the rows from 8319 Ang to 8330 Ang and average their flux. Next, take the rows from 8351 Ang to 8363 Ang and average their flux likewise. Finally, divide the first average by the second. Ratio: 1.01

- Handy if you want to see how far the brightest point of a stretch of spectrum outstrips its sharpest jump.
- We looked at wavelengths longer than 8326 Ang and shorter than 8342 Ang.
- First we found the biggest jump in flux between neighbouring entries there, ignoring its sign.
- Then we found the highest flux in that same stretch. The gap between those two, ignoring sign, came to 31.6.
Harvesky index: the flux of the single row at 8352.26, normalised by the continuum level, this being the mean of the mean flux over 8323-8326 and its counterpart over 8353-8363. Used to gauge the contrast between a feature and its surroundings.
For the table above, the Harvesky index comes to 0.975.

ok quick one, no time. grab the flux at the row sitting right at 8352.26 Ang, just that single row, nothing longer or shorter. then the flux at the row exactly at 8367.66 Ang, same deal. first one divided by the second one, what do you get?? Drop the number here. 0.97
